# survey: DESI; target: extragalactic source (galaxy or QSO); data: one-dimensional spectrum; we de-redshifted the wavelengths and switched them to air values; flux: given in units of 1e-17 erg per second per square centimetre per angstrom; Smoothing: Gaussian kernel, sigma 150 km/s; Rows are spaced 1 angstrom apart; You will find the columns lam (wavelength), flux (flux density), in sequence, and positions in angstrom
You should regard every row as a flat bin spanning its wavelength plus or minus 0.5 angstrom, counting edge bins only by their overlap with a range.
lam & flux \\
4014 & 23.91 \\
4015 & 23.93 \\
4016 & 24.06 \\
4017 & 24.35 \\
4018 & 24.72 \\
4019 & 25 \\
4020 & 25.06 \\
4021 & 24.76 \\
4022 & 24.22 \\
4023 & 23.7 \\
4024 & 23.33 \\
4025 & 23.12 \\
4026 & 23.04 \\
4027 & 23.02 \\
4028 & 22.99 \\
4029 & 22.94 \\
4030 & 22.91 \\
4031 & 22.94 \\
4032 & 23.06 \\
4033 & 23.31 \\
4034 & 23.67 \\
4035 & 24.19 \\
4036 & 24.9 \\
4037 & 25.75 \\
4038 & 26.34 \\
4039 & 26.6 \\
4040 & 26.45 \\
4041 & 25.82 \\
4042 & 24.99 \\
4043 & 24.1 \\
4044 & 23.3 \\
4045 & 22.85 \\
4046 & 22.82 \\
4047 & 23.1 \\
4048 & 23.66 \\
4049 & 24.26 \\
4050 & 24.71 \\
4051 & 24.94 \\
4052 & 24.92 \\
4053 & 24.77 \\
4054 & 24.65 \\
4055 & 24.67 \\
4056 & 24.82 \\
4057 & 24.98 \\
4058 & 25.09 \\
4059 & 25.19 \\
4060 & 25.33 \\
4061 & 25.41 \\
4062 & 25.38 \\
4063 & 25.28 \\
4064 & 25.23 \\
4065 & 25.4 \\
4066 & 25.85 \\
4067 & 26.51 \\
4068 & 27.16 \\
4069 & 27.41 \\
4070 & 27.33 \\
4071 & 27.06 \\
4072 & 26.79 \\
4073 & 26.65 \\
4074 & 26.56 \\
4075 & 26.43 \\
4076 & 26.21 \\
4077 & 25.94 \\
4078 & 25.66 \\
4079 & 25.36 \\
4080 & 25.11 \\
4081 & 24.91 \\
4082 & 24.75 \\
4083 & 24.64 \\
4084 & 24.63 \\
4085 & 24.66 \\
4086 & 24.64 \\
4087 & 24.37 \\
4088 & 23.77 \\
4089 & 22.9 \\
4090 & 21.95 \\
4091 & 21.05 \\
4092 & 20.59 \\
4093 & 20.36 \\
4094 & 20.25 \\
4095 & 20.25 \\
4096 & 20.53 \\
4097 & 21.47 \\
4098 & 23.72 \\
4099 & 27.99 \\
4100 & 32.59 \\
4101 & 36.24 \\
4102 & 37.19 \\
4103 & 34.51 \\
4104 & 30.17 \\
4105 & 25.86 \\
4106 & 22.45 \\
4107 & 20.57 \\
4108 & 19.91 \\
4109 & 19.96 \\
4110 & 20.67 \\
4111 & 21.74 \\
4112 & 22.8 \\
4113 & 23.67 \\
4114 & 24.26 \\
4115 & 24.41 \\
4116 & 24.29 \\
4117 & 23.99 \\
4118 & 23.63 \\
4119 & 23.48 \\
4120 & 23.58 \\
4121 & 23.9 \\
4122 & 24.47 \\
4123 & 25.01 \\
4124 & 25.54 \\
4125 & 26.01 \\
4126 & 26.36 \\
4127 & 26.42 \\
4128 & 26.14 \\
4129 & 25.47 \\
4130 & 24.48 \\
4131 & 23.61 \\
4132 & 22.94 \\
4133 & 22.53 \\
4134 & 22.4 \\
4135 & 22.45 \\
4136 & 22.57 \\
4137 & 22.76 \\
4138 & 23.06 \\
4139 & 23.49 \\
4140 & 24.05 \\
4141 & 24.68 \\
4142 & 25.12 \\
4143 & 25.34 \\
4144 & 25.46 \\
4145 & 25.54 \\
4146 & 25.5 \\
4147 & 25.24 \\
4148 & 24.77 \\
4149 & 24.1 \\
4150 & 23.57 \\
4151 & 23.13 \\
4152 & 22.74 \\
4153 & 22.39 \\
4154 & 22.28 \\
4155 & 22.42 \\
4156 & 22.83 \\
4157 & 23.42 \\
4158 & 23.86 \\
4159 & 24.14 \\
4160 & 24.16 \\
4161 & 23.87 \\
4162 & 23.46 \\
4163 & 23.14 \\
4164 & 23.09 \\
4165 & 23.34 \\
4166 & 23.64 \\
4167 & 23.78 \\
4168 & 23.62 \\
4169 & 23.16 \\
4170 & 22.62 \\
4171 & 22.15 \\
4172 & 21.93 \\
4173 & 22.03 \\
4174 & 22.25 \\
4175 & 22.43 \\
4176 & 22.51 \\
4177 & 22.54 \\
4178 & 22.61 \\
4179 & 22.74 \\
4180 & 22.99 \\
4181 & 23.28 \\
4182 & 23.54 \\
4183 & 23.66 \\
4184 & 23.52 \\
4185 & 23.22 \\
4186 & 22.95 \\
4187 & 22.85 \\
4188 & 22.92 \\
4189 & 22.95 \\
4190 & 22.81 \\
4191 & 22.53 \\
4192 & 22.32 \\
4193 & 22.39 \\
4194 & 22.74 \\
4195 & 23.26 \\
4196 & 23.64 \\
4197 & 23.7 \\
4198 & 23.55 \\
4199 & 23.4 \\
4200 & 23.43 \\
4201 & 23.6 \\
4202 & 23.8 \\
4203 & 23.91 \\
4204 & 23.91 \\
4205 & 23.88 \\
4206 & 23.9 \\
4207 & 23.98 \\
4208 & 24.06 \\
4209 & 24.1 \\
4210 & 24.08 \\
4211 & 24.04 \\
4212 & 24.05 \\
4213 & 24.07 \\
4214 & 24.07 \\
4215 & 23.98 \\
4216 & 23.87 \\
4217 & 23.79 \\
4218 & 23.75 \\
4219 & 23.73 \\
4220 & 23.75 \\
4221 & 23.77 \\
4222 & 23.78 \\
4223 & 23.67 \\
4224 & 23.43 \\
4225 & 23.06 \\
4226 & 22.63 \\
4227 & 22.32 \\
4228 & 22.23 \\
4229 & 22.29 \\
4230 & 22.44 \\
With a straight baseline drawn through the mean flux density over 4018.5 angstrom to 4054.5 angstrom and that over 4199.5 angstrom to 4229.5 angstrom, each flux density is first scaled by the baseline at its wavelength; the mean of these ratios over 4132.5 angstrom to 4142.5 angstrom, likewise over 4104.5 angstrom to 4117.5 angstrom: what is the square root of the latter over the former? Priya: 0.984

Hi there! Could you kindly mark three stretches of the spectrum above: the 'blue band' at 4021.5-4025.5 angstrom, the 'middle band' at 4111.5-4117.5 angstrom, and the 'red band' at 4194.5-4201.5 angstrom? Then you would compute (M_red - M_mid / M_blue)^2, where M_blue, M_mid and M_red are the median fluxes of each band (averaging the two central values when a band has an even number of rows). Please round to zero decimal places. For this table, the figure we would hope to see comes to 507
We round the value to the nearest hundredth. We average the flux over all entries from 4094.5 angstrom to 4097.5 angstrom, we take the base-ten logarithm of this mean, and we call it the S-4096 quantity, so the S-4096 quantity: 1.32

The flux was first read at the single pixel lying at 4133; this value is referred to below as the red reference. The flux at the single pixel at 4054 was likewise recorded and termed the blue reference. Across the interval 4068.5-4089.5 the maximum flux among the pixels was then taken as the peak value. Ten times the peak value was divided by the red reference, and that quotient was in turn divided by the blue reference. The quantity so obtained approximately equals 0.49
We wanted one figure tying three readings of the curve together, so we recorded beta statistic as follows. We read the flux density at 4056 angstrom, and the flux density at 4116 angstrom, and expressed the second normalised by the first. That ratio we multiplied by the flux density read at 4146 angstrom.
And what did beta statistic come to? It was 25.0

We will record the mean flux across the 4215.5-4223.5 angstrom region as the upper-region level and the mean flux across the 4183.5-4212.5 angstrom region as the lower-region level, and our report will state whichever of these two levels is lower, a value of 23.4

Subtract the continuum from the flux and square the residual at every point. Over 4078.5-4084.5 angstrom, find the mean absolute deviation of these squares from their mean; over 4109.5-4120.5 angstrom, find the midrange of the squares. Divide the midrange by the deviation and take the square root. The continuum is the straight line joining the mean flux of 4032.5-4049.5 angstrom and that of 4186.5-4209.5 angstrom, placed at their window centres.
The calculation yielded 4.0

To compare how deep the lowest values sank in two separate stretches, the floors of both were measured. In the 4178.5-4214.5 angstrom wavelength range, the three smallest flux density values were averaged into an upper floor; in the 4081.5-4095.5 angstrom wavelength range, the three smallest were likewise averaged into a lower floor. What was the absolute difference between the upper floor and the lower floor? 2.1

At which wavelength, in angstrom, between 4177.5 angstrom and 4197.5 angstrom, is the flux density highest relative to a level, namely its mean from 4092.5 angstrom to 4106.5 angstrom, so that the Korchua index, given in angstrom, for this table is 4197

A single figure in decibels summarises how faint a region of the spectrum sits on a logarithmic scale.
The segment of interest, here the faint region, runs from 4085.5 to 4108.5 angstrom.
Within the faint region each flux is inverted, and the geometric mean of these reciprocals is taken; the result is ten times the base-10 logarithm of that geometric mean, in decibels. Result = -13.9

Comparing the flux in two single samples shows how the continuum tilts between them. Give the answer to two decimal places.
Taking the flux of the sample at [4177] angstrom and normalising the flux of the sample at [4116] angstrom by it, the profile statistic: 1.08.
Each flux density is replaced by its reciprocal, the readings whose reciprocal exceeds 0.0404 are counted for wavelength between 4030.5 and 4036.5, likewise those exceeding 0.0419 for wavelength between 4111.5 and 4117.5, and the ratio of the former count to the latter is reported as 2.5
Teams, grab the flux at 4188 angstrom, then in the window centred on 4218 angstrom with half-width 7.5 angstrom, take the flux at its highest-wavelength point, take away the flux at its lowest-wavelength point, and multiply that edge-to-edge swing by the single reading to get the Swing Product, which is -22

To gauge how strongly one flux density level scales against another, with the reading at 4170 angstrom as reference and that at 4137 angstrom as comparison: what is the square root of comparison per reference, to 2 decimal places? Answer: 1.00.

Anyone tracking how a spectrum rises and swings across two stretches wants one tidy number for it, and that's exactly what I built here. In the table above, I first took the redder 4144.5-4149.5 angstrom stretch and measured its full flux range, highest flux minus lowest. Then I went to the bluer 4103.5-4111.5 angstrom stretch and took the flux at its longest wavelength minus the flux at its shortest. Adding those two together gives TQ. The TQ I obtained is -7.0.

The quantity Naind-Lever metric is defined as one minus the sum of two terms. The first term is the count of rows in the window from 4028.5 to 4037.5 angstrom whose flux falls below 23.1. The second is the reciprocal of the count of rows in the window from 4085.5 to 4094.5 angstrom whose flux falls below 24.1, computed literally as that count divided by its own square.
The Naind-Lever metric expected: -3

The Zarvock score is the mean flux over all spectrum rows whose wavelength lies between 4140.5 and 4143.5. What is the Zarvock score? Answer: 25.0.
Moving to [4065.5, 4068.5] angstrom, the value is 26.5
